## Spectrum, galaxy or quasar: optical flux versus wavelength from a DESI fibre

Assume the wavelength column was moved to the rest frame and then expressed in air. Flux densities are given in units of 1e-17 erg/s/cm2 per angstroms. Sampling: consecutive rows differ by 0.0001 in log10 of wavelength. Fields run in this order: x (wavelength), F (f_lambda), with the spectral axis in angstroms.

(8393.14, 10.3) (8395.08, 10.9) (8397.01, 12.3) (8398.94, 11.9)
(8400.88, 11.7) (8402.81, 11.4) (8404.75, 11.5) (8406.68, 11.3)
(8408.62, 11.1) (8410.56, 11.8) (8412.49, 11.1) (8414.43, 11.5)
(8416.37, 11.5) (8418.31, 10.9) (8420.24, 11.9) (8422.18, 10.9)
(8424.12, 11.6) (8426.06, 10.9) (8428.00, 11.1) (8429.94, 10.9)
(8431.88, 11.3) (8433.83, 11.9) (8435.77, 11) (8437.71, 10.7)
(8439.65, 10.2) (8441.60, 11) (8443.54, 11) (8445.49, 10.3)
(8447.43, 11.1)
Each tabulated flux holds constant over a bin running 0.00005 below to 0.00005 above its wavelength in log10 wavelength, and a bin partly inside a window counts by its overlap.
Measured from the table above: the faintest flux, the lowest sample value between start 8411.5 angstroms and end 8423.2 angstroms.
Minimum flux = 10.9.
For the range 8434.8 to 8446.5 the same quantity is 10.2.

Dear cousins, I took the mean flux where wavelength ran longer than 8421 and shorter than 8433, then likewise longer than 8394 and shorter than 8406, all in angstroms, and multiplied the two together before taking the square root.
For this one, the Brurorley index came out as 11.4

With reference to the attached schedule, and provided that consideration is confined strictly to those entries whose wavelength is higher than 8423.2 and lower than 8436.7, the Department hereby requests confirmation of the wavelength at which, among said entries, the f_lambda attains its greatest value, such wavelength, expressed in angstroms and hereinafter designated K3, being 8433.83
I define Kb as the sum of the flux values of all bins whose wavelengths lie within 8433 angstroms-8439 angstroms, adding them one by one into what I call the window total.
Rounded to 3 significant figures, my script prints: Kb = 33.6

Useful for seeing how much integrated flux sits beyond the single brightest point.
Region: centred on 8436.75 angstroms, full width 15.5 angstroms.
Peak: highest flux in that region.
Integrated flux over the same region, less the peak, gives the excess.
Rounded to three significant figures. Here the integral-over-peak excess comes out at 159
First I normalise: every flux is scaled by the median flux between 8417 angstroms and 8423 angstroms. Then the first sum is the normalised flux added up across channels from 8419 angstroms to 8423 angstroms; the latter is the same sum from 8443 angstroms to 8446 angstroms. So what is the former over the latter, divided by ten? 0.107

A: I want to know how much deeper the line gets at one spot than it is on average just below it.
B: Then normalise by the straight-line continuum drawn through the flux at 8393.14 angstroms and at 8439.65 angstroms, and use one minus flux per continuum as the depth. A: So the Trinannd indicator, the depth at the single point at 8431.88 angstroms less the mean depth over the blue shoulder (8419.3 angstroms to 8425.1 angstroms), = 0.014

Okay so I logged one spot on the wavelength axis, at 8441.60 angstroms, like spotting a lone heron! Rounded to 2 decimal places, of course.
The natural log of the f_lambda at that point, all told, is 2.40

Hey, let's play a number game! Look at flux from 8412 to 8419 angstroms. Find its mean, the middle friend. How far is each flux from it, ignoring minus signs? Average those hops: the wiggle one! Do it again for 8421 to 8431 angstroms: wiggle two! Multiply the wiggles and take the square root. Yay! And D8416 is 0.23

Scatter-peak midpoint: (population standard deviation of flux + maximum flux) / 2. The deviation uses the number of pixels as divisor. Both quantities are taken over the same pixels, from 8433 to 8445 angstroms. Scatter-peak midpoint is 6.20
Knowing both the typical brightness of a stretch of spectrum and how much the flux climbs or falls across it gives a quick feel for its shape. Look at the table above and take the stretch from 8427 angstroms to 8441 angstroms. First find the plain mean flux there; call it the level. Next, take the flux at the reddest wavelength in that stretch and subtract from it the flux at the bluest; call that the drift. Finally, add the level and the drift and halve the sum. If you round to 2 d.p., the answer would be 5.06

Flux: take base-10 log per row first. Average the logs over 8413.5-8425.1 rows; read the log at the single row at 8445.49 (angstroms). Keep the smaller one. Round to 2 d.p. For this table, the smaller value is 1.01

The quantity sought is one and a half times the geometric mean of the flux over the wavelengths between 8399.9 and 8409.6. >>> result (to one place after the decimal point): 17.1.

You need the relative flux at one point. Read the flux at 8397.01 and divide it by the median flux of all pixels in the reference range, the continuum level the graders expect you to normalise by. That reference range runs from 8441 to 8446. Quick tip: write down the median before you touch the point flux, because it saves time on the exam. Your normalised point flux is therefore 1.12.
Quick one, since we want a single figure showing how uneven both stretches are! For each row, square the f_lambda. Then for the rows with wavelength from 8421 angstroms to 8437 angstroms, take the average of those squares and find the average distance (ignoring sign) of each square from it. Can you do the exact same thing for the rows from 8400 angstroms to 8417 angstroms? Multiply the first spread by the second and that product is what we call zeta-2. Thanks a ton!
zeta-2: 29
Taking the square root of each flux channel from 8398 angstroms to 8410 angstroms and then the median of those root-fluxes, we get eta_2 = 3.38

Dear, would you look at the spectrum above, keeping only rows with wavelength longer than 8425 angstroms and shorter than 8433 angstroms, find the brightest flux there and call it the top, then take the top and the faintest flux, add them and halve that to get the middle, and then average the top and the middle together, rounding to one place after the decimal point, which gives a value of 11.2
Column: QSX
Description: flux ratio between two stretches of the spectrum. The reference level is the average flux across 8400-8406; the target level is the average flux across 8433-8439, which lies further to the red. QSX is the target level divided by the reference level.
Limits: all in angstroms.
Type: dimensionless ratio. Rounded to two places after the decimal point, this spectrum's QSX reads 0.97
